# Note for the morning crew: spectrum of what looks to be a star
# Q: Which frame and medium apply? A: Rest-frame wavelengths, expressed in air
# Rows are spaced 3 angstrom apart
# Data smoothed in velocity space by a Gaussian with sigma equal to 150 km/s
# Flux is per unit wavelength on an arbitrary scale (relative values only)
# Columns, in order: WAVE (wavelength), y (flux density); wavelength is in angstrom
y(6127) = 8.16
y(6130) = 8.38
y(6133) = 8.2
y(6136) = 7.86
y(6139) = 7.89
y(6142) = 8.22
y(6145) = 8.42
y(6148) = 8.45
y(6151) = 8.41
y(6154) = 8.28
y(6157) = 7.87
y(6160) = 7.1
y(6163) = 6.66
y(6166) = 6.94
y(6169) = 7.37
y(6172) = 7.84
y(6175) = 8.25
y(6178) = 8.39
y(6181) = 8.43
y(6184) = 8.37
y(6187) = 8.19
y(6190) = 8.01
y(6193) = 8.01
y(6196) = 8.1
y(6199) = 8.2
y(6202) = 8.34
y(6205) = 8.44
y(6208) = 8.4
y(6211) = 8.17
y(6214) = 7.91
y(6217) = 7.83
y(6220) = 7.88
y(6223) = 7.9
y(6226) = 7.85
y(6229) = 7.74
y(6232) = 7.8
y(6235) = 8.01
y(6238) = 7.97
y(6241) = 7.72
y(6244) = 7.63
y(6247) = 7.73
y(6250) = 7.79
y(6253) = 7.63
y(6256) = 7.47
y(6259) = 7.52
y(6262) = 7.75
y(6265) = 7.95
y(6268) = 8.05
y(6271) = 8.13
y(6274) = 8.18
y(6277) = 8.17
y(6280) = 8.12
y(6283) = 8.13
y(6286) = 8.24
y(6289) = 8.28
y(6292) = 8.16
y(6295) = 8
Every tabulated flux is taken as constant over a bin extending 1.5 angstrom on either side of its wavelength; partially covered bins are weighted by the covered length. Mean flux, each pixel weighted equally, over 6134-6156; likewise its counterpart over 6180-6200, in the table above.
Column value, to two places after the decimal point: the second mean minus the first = -0.03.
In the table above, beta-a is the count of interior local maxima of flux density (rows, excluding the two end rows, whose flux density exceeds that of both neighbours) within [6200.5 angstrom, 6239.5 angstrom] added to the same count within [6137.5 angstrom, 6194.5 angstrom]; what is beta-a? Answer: 5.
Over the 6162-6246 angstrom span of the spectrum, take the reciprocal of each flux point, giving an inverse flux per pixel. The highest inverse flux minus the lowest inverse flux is 0.032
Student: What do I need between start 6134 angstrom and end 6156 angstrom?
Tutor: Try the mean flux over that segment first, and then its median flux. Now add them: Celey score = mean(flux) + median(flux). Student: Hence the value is 16.5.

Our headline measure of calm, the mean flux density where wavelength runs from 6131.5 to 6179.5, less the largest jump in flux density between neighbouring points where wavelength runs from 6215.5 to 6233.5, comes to 7.77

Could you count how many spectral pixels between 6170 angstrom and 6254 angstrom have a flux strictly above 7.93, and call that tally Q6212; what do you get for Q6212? 15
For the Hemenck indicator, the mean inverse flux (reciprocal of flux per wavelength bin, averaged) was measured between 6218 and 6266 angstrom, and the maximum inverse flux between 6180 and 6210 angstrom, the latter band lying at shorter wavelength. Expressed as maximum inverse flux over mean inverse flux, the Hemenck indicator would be 0.97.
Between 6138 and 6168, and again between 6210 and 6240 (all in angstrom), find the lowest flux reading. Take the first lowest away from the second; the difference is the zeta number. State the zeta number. 1.1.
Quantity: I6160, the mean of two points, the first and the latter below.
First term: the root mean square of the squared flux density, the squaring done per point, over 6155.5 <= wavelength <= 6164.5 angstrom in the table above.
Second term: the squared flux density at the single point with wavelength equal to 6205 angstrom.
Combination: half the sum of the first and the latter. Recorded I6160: 62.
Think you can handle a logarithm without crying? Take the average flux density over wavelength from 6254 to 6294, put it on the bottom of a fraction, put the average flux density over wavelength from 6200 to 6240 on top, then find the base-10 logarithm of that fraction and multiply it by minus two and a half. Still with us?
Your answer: -0.001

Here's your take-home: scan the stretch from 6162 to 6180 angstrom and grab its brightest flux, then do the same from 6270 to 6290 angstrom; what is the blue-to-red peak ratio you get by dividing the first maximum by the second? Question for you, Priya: 1.013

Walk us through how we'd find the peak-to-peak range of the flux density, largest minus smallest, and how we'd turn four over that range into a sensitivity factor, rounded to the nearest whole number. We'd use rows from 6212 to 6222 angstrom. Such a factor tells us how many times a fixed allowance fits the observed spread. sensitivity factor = 50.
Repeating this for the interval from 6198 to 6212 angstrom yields 15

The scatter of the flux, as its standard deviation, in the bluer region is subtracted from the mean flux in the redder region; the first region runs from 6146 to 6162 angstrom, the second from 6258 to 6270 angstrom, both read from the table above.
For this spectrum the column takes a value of 7.3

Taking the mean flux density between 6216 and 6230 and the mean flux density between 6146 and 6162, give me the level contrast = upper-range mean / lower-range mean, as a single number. 0.98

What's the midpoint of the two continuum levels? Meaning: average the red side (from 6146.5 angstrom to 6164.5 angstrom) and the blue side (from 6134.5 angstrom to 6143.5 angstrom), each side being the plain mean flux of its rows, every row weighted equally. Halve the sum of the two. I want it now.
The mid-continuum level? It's 7.9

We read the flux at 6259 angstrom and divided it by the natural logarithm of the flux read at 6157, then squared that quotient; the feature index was 13.3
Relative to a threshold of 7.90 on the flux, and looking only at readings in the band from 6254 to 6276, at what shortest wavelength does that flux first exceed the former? 6265 angstrom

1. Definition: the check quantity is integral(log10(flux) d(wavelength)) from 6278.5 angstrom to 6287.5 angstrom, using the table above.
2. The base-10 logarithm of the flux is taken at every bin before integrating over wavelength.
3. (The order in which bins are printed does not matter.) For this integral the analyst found 8.2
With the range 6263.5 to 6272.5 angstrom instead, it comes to 8.1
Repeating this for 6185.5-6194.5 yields 8.2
